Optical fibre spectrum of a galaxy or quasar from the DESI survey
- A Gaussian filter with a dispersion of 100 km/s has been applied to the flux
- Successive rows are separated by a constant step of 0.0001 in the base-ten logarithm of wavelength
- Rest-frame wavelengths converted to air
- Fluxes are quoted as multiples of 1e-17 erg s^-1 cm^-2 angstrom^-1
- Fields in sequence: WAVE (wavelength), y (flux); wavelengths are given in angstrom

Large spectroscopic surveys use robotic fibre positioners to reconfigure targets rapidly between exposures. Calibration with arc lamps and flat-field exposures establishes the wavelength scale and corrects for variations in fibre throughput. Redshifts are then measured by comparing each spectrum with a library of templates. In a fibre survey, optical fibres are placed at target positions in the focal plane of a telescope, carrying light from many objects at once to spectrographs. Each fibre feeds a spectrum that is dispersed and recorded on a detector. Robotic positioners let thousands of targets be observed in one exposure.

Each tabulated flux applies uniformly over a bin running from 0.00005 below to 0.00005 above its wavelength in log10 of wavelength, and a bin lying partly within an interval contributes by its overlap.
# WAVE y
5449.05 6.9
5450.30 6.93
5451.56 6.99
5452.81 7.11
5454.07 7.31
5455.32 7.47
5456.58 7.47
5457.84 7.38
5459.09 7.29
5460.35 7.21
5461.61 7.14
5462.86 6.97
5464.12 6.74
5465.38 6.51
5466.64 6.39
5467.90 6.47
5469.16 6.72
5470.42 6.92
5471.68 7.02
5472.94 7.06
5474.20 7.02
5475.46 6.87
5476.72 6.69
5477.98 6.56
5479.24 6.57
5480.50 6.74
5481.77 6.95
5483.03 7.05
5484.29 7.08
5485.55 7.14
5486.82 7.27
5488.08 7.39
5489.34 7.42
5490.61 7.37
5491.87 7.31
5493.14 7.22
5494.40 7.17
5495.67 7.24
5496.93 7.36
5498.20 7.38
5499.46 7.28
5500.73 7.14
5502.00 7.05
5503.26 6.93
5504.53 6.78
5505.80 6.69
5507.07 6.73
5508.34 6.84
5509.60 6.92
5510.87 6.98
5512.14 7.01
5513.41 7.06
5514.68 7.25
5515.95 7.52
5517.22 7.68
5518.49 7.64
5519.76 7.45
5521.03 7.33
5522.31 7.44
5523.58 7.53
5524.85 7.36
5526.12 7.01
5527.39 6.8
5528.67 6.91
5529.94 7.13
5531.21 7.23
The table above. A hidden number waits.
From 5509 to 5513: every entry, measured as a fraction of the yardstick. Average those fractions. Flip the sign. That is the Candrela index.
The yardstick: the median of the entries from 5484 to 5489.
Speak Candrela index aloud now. -0.967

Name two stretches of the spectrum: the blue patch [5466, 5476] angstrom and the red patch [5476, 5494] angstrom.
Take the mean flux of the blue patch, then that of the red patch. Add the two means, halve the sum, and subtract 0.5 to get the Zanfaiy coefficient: 6.43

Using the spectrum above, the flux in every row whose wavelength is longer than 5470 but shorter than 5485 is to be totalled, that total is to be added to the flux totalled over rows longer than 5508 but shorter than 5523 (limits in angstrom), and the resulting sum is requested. 170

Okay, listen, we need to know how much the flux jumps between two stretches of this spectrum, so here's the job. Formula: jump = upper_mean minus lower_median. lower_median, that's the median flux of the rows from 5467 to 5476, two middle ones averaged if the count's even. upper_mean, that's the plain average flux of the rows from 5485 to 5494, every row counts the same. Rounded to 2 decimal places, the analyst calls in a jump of 0.38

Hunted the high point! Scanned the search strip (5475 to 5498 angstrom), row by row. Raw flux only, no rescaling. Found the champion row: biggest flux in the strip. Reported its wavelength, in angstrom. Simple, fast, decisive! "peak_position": 5489.34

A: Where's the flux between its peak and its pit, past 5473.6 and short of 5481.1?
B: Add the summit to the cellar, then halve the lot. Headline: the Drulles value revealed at 6.79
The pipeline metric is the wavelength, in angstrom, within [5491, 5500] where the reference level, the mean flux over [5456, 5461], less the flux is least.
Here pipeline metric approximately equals 5498.20 angstrom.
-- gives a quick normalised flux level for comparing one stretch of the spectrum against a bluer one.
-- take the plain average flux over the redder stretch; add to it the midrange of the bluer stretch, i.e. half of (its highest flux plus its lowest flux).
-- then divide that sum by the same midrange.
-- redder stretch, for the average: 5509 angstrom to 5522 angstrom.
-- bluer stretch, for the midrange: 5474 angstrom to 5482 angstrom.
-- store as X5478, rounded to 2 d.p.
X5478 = 2.07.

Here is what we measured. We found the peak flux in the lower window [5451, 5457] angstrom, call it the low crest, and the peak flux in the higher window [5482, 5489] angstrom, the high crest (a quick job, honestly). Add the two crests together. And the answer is 14.86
